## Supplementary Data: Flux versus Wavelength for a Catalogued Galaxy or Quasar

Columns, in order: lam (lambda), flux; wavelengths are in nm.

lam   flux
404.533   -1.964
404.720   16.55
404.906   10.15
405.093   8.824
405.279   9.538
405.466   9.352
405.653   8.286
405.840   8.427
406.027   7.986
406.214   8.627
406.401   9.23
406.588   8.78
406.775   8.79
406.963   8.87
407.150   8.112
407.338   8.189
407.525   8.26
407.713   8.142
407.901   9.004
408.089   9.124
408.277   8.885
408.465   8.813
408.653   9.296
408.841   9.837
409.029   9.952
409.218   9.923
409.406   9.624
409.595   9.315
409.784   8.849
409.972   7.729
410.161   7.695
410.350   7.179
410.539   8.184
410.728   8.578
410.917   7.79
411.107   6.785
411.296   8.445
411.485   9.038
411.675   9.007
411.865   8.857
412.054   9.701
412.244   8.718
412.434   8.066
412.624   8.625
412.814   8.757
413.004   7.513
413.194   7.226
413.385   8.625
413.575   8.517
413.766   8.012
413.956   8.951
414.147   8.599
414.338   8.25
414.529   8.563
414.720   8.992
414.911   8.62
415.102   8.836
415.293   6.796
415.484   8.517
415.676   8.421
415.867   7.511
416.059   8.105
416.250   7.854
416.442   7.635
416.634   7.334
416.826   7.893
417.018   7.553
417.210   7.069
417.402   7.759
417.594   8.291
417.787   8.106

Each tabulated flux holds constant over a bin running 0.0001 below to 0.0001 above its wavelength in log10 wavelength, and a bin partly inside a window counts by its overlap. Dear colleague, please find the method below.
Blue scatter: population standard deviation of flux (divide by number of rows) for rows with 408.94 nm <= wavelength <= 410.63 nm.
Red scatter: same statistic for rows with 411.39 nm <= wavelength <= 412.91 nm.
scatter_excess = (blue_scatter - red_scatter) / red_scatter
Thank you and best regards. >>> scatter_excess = 1.31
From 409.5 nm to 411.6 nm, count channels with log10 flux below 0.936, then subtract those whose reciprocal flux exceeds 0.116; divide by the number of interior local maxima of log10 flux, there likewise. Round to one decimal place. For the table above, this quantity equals 0.0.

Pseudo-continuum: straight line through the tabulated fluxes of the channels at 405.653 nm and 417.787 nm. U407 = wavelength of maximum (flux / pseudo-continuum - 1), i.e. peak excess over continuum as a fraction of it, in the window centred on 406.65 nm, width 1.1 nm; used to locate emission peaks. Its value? 406.401 nm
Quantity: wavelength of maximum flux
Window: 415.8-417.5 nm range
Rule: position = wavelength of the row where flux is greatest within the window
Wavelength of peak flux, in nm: 416.059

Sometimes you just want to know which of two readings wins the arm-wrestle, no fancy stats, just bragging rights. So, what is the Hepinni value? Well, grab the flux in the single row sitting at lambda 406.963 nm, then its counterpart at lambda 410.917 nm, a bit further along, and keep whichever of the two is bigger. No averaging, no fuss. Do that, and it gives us 8.9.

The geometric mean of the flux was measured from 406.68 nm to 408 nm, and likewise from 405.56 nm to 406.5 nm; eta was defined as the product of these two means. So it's 72.0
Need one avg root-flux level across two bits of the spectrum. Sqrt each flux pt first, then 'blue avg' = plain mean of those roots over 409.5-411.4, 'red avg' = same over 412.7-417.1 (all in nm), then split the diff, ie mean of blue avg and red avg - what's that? 2.84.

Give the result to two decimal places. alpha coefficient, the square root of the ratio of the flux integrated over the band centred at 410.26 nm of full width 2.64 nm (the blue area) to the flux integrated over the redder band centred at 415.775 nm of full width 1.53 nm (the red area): 1.36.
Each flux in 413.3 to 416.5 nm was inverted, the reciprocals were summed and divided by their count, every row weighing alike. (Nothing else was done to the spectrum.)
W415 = 0.1213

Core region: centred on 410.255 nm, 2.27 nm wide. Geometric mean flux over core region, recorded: 8.3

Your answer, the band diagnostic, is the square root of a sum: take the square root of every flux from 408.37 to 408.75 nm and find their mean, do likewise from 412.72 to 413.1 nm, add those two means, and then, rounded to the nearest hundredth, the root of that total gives 2.42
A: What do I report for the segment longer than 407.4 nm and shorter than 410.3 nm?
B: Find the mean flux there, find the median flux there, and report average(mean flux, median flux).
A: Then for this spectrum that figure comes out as 9.0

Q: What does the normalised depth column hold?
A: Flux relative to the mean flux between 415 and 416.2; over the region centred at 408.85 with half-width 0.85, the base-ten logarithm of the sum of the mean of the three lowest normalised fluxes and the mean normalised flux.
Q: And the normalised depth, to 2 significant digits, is 0.36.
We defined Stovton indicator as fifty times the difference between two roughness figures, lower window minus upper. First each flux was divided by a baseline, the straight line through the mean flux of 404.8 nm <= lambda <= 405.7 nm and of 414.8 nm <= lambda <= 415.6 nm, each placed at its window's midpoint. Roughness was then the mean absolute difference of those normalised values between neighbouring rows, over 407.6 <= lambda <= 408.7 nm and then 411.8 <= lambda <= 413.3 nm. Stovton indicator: -1.9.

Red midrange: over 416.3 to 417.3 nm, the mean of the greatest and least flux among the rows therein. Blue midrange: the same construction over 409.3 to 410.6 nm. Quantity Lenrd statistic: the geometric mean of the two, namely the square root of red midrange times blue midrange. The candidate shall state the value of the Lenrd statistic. 7.9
